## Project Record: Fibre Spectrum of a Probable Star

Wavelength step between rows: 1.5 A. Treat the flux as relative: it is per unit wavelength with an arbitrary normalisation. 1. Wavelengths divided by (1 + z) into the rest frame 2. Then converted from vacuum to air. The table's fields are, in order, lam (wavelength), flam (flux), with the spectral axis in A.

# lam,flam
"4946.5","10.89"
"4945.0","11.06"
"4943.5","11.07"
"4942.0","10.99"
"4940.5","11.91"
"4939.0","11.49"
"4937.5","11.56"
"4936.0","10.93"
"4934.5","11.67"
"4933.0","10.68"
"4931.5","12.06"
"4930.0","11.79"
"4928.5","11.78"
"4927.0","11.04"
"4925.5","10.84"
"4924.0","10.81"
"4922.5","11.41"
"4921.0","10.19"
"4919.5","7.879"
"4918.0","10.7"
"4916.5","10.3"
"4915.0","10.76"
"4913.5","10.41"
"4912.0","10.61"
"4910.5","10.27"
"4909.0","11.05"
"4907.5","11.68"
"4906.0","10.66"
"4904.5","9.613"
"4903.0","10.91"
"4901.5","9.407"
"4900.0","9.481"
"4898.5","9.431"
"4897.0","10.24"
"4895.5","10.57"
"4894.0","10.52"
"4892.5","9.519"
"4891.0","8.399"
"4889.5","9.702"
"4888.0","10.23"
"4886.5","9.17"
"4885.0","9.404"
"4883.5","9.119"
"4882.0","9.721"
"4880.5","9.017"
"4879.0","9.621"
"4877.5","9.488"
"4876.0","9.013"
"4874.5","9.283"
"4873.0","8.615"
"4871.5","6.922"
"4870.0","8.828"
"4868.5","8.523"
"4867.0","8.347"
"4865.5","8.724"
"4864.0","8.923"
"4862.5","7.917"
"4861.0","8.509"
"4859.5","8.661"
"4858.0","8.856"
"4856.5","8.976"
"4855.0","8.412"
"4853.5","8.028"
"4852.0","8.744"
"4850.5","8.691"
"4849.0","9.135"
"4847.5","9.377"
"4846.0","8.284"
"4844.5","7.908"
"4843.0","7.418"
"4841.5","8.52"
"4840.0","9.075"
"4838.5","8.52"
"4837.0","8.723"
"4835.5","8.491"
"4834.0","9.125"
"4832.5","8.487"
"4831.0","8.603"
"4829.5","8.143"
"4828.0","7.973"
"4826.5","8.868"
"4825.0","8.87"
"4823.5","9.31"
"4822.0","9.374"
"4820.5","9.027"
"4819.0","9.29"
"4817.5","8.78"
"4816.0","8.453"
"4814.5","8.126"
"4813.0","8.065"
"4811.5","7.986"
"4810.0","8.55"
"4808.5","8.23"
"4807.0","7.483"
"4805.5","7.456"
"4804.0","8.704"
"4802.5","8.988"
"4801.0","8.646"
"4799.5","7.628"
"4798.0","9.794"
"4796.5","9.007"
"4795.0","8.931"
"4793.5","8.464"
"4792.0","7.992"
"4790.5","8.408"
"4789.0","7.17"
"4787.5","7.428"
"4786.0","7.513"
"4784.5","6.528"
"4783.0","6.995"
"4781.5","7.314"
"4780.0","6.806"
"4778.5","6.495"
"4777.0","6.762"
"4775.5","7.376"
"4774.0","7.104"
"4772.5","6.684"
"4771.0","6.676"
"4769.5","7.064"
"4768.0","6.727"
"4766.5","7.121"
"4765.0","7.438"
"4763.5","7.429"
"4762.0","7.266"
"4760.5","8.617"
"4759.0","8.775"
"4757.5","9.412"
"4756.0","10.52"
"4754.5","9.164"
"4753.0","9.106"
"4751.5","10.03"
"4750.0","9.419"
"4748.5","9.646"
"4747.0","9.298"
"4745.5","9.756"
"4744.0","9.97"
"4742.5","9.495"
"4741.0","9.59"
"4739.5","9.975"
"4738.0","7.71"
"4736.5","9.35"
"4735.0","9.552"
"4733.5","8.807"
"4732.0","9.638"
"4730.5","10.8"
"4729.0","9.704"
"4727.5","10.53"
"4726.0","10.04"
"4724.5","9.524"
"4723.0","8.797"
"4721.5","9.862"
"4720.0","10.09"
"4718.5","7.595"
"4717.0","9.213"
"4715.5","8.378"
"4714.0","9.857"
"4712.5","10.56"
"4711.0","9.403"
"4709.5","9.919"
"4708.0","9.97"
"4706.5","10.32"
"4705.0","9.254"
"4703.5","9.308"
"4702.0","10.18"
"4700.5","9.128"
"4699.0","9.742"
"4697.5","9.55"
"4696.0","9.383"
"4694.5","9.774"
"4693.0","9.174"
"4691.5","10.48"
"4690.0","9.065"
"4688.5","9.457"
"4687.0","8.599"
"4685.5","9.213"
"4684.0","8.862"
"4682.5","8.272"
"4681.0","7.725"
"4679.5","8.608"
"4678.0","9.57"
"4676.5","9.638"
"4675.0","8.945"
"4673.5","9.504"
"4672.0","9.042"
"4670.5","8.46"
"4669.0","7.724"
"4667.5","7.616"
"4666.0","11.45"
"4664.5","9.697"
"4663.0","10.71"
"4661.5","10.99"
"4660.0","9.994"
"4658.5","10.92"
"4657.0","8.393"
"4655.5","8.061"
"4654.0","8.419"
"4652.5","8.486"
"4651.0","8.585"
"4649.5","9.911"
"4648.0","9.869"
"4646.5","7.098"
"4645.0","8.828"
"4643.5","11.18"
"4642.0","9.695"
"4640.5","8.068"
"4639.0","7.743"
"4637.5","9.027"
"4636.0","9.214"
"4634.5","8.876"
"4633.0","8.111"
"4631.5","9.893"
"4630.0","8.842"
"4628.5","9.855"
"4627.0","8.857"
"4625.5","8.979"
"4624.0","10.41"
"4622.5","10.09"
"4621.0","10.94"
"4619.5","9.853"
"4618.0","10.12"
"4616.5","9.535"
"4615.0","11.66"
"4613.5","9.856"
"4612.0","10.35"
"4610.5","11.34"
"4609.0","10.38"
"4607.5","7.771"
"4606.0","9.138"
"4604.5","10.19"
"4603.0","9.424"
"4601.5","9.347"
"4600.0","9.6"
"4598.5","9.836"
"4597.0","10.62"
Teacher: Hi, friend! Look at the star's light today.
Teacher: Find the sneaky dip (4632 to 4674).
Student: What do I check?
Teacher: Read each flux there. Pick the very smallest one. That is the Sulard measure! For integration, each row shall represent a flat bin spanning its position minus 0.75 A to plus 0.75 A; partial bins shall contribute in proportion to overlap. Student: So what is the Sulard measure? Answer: 7.098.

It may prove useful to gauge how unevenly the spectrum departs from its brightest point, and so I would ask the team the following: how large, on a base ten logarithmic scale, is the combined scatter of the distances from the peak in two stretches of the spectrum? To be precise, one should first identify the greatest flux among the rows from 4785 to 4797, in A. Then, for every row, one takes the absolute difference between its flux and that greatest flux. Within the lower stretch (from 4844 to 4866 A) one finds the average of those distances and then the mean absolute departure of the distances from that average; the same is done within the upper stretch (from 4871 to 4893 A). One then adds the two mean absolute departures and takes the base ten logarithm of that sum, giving -0.19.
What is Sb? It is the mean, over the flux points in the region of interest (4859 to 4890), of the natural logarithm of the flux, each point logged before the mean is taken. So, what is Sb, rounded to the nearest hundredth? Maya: 2.19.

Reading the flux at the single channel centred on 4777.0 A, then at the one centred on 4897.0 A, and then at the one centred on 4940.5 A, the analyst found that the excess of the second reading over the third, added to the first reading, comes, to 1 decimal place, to 5.1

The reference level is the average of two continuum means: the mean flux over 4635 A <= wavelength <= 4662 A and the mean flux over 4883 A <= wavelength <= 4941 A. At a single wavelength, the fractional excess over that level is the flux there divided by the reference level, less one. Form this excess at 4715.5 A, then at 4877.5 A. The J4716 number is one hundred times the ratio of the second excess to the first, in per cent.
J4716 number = 22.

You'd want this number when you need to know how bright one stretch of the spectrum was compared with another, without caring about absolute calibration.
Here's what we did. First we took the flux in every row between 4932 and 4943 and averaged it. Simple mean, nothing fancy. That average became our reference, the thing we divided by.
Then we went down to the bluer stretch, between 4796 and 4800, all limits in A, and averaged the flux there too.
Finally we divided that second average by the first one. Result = 0.78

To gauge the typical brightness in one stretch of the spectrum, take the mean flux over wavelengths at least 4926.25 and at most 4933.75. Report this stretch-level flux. 11.5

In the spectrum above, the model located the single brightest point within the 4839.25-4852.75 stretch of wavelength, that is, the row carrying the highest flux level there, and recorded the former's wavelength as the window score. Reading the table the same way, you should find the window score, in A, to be 4847.5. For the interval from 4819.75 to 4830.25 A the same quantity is 4822.0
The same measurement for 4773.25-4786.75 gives 4786.0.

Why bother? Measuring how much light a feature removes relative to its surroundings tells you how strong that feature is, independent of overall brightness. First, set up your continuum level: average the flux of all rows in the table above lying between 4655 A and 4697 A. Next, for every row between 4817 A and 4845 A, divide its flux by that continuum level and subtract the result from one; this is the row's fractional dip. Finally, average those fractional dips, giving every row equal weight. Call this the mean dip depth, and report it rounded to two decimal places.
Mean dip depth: 0.07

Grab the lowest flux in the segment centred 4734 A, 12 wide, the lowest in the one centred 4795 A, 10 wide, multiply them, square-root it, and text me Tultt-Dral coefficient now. 7.67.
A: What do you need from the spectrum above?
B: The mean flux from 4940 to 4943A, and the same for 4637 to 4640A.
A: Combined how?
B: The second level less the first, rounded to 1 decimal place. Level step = -3.1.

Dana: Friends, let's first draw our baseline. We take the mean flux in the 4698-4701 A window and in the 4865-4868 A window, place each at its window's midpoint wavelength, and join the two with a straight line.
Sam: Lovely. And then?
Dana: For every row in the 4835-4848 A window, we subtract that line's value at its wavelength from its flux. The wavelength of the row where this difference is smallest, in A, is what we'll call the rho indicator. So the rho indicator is 4843.0 A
